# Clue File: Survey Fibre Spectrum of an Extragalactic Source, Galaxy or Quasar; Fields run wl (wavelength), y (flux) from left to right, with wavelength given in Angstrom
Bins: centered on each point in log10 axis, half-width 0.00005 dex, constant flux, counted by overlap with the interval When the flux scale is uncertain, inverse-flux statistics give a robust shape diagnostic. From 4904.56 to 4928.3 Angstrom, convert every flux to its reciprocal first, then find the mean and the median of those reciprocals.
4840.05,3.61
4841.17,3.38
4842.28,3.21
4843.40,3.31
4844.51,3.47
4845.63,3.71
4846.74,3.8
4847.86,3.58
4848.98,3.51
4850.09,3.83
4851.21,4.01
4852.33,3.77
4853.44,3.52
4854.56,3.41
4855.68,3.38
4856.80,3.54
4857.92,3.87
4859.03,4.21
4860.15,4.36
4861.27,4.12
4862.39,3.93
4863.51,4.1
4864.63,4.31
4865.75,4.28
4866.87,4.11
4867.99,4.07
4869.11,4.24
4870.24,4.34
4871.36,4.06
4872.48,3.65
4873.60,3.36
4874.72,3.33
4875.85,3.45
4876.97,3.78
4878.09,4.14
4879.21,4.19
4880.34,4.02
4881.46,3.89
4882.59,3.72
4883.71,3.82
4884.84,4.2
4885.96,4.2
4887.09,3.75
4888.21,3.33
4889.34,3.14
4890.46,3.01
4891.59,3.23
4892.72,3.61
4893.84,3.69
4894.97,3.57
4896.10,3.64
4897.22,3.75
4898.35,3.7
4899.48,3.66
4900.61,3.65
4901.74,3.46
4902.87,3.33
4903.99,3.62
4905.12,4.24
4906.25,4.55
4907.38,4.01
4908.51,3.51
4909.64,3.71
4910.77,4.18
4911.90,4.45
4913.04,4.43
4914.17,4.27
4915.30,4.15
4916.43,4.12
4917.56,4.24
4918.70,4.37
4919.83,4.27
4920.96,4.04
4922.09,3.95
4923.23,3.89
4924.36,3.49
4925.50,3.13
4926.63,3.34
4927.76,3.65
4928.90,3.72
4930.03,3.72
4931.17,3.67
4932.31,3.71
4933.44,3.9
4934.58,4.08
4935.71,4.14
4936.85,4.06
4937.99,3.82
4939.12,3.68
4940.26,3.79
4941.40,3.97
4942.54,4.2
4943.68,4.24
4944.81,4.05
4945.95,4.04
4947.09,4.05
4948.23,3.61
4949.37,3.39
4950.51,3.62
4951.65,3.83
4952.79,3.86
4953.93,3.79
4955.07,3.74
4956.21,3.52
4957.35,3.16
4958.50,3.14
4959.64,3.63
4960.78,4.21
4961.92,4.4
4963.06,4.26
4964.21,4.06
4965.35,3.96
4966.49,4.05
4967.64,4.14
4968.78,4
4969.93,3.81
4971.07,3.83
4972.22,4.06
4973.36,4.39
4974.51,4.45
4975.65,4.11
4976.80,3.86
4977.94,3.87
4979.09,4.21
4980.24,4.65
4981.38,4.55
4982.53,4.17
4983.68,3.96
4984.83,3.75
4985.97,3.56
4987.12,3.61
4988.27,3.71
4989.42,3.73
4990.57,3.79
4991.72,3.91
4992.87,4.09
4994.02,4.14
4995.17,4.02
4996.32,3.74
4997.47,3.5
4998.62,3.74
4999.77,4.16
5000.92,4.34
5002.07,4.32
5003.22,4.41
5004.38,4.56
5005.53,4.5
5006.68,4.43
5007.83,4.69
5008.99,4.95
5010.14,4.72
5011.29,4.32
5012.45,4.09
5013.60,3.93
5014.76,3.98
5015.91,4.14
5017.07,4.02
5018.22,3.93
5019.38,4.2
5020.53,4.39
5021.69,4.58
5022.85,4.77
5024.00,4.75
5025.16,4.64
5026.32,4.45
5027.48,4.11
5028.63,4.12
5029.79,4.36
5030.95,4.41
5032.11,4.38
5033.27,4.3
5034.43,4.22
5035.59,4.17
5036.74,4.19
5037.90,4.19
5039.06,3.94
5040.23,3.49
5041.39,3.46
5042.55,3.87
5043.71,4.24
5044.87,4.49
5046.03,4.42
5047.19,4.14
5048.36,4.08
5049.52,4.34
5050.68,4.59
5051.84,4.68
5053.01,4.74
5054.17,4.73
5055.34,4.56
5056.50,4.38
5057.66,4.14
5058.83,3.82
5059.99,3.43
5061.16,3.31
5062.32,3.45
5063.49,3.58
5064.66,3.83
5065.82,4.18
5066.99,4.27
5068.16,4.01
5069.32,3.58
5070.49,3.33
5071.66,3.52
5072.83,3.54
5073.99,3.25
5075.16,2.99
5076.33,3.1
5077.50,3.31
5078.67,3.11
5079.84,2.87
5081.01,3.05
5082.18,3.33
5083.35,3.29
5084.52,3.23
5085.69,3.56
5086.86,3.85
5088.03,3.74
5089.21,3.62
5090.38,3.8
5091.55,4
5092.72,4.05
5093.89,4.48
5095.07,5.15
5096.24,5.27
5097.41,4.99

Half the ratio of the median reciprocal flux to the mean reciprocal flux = 0.481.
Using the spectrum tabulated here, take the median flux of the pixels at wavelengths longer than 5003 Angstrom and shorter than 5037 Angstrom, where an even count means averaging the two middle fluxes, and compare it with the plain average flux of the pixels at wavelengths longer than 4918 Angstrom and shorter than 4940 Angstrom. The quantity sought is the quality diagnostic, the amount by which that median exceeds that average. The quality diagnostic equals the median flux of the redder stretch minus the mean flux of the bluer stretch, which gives 0.5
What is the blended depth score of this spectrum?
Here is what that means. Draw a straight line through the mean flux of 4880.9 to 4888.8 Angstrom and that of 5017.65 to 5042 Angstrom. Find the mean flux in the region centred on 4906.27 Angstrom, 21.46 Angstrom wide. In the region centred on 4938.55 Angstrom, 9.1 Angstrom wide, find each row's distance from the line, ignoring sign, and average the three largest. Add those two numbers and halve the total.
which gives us 2.08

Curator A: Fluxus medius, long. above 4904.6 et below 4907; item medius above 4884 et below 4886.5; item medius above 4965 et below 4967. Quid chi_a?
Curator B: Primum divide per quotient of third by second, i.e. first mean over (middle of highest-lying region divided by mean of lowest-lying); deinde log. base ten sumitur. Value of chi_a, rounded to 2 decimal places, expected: 0.66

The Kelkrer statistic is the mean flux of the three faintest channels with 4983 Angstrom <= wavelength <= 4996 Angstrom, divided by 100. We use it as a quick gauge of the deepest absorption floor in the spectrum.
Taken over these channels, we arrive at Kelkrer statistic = 0.036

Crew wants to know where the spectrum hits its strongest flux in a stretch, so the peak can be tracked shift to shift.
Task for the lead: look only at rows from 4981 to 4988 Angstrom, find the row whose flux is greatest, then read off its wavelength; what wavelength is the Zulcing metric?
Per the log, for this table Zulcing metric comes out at 4981.38 Angstrom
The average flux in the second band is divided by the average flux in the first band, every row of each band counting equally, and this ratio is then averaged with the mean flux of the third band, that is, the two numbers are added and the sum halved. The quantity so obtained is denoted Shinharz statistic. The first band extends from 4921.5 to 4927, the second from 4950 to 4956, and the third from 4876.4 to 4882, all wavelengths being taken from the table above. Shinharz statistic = 2.53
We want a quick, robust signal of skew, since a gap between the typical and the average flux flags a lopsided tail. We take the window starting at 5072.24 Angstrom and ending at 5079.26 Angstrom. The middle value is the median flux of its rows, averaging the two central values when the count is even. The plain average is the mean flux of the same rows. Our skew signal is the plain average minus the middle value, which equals 0.04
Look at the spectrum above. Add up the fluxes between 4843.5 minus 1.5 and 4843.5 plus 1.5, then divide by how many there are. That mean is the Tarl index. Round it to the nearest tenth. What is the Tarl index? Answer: 3.3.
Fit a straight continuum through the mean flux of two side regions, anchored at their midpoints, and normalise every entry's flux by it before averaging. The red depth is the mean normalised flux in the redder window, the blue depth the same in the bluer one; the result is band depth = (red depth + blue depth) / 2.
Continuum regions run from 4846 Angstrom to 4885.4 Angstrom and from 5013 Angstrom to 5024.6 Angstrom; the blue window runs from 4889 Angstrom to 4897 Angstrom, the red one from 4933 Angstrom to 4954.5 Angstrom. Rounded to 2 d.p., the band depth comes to 0.91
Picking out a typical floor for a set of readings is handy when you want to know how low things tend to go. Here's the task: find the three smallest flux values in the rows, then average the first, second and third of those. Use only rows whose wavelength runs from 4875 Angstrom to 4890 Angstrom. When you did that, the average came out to 3.31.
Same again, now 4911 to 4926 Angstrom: 3.50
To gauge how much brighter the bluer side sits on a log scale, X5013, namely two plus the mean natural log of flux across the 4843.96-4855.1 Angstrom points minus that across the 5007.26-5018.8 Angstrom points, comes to 1.85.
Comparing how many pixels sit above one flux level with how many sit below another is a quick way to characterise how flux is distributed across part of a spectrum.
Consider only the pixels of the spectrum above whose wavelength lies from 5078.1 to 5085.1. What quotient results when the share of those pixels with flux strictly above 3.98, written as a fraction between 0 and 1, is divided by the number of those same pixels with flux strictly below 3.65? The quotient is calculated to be 0.0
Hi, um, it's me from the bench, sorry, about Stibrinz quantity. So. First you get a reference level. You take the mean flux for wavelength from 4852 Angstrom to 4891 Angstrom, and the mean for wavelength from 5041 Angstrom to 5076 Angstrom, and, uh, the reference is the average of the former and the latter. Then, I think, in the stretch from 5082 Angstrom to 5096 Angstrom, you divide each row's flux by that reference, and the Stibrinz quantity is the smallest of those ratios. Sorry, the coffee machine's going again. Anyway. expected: 0.83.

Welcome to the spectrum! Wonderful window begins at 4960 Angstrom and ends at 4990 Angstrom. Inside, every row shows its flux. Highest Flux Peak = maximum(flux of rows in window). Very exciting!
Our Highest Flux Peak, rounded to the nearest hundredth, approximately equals 4.65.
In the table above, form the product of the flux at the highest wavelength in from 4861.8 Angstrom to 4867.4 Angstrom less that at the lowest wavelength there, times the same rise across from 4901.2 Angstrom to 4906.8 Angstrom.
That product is 0.20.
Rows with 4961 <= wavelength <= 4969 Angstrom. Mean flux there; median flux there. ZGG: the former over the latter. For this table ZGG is 1.02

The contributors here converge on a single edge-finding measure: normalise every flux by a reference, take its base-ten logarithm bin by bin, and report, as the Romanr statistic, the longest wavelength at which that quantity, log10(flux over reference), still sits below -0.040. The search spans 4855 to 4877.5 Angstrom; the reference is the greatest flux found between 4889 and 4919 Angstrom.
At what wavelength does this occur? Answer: 4876.97 Angstrom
